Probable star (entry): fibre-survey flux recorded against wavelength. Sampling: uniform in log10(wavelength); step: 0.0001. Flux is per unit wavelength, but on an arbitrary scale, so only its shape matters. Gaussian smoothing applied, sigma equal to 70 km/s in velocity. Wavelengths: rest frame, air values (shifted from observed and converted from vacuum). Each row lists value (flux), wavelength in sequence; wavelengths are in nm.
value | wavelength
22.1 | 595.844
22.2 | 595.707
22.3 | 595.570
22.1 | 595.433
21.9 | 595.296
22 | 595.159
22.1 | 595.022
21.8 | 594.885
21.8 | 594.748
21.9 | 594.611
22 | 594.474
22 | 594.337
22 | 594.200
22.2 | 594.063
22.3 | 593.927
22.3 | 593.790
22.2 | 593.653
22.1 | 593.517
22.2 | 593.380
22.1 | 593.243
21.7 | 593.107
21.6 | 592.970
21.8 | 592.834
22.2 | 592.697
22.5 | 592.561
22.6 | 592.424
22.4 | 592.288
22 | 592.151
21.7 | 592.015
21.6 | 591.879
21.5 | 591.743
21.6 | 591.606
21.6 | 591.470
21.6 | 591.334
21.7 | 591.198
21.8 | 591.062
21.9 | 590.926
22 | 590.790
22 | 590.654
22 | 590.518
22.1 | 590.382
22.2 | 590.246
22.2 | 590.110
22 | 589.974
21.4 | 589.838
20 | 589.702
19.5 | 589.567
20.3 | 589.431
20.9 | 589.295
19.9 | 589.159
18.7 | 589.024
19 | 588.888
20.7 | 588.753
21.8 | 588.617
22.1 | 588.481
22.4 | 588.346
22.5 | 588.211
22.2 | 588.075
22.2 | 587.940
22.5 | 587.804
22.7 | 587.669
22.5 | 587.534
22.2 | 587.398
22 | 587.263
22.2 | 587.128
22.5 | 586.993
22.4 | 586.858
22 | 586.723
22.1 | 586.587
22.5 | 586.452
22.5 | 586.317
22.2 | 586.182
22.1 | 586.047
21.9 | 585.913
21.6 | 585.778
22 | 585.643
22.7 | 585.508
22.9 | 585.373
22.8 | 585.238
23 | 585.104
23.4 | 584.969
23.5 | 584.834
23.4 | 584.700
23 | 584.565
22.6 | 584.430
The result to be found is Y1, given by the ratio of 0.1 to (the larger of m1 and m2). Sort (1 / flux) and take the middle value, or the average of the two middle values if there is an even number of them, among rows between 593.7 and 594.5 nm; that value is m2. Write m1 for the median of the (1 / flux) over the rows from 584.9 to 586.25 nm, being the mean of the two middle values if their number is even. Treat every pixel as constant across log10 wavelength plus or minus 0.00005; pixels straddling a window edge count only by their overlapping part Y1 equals 2.21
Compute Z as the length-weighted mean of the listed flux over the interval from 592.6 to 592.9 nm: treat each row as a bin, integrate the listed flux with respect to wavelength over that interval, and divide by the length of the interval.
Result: 22.0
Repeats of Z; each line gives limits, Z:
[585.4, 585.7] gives 22.4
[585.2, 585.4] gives 22.8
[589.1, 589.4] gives 20.4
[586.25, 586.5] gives 22.5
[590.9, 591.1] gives 21.9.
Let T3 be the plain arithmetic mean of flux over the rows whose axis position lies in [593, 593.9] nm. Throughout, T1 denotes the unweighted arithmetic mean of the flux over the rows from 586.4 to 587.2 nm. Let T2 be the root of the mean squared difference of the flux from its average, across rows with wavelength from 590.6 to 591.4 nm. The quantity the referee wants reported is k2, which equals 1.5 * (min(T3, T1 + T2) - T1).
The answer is -0.3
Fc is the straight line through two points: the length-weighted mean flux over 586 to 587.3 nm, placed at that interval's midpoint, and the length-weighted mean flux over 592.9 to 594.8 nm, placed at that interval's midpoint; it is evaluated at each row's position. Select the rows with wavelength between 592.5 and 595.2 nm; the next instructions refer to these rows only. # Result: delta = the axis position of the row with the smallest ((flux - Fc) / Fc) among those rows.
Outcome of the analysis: 592.970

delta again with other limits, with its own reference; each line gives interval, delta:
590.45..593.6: 591.743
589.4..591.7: 589.567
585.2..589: 588.888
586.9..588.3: 587.263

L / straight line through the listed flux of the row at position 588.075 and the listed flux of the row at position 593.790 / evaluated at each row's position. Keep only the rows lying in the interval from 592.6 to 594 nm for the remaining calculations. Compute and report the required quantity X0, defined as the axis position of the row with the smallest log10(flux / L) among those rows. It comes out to 592.970 nm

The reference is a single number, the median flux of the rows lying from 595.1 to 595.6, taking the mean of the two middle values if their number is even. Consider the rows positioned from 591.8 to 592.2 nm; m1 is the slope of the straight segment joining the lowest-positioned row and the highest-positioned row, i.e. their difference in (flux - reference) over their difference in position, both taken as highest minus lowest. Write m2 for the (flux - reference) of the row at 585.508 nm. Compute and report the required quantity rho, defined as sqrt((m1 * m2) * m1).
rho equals 1.2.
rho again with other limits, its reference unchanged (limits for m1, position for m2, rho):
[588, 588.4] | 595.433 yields 0.2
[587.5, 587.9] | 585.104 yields 0.0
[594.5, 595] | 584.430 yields 0.3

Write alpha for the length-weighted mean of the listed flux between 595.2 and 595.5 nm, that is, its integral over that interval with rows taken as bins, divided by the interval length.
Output 22.01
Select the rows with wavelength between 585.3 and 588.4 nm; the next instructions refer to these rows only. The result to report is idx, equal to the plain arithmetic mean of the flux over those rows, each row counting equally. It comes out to 22.3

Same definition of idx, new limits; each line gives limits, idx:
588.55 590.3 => 20.7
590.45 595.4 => 22.0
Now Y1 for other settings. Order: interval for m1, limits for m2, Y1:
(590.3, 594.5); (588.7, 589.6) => 1.99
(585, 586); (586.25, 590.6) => 2.21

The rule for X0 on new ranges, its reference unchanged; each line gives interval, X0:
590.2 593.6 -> 591.743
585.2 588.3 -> 585.778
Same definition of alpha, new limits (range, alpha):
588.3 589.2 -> 20.65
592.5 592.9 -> 22.16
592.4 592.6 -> 22.48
